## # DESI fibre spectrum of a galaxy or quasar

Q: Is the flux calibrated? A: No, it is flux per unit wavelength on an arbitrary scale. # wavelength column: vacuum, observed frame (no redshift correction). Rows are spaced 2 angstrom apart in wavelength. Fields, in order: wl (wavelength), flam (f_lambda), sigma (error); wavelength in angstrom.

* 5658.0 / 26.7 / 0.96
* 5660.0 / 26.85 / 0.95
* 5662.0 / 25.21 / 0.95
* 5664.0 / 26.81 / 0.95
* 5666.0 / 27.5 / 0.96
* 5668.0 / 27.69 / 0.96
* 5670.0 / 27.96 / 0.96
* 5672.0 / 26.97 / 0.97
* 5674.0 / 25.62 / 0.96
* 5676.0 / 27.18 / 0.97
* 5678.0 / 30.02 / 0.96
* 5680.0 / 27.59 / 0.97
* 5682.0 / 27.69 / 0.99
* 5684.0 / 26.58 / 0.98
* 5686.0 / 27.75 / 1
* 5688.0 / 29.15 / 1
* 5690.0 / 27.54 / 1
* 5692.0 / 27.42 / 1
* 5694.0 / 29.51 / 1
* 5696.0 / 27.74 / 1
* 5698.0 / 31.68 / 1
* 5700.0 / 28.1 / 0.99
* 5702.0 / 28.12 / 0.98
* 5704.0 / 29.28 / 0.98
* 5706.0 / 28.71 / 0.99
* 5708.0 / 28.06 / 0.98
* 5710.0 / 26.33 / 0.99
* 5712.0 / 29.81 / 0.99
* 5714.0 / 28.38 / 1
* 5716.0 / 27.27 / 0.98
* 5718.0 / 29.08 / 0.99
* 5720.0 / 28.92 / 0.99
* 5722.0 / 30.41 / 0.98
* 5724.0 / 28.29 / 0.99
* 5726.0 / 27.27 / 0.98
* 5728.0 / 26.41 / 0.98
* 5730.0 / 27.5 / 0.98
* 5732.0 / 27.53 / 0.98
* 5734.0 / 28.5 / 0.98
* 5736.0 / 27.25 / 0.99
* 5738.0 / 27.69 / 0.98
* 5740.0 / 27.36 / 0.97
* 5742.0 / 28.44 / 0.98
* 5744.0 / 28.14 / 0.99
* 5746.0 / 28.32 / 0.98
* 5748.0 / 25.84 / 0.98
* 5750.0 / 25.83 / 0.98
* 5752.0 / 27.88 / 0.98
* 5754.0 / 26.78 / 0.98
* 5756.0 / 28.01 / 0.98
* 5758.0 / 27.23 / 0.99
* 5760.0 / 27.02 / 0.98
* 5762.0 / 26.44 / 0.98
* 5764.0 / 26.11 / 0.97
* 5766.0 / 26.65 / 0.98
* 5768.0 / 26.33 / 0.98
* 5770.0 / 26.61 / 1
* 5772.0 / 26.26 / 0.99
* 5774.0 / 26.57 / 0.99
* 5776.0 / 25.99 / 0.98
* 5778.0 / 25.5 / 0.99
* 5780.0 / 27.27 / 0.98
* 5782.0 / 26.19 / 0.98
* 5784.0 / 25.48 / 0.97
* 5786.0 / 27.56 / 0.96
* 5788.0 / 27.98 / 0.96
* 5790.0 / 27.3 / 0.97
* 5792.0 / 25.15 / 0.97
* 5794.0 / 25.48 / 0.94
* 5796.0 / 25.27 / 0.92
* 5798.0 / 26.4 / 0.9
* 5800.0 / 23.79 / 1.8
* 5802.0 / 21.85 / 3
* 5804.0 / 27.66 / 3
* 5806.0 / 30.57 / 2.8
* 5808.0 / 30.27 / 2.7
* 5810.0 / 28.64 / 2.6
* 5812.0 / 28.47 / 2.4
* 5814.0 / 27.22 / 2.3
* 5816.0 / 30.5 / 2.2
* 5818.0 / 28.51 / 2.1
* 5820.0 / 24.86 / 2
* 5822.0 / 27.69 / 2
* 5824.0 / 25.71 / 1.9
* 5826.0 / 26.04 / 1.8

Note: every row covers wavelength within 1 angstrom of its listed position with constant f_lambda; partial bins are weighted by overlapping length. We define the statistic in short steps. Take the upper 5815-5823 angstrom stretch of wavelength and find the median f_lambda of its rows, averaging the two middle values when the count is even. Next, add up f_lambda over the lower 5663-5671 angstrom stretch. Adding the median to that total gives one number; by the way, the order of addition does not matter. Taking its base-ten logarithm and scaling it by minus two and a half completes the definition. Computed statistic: -5.35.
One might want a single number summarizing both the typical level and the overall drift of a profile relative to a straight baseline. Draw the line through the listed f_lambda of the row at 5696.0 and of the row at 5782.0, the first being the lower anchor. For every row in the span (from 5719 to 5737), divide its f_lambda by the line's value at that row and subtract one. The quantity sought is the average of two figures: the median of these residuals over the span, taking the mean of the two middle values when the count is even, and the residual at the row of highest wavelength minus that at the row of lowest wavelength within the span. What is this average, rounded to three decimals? -0.017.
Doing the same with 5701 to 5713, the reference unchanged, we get 0.049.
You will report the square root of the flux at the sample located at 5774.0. 5.15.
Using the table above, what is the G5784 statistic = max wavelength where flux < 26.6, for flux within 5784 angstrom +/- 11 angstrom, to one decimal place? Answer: 5794.0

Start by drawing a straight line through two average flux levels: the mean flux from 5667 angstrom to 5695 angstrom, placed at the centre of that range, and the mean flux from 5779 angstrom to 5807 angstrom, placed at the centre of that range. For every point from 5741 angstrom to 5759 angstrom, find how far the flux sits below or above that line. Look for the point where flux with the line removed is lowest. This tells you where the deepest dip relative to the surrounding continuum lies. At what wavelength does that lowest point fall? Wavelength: 5748.0 angstrom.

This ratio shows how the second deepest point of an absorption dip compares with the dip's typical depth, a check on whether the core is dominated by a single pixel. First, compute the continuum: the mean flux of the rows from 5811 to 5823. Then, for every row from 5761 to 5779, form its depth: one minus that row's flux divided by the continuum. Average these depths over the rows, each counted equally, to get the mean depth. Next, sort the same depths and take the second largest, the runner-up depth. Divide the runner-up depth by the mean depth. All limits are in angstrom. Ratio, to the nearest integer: 1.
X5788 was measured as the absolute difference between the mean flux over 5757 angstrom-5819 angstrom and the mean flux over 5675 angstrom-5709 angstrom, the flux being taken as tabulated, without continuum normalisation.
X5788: 1.5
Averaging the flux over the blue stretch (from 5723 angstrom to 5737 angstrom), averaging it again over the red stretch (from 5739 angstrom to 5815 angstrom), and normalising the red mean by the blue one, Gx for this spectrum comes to 0.97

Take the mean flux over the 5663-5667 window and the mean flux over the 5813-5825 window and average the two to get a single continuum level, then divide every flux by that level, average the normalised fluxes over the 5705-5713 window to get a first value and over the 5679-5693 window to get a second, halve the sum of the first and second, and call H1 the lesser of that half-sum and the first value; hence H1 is 1.024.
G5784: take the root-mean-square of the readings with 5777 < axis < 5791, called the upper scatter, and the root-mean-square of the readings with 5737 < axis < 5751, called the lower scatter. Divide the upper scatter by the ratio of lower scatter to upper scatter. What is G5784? 26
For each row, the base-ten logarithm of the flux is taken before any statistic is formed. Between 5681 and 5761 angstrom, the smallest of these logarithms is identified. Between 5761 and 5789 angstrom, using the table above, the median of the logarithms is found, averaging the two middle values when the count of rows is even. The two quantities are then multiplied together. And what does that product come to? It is 2.01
